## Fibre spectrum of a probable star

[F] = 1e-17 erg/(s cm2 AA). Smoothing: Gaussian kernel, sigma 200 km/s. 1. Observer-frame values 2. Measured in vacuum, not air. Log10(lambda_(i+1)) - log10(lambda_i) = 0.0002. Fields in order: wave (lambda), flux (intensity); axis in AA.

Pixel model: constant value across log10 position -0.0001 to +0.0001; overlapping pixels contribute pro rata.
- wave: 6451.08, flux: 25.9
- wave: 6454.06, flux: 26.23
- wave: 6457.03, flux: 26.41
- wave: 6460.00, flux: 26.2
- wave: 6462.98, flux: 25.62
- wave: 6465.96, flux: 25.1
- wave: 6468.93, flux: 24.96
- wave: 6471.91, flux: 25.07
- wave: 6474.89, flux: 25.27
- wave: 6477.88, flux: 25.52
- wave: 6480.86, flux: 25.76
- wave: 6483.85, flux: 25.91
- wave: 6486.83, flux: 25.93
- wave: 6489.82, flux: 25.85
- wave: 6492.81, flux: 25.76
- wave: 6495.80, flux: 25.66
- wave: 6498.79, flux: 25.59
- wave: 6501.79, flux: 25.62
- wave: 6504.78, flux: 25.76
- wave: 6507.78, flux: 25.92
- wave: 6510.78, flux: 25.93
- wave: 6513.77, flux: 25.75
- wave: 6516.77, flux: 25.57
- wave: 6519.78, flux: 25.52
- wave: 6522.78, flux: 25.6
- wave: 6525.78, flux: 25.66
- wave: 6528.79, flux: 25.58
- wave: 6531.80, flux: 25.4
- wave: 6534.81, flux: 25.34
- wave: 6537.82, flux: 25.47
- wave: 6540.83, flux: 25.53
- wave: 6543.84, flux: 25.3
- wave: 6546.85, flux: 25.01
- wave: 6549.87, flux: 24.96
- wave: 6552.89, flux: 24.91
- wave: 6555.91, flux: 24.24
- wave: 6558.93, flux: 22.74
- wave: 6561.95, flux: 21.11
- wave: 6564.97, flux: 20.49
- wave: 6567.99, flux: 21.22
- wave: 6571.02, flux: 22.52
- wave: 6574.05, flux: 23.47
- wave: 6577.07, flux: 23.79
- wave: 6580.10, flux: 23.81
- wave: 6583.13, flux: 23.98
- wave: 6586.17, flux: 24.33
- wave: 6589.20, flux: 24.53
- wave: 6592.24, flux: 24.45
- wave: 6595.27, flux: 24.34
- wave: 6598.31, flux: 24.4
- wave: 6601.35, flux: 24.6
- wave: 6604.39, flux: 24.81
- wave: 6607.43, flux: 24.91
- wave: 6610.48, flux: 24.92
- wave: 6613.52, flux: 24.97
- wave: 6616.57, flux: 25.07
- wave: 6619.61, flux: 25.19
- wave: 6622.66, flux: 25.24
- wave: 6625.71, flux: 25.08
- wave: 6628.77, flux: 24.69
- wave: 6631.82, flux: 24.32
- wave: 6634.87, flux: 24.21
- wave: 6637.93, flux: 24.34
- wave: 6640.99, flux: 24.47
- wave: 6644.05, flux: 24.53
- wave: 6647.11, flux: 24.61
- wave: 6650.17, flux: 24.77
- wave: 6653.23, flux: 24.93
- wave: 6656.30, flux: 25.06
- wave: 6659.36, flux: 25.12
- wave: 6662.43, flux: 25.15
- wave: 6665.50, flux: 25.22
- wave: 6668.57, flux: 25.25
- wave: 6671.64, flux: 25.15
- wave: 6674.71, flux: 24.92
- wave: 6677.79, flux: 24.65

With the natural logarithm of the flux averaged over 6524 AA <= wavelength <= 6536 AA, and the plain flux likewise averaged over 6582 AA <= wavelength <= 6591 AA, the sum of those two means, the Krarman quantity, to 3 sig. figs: 27.5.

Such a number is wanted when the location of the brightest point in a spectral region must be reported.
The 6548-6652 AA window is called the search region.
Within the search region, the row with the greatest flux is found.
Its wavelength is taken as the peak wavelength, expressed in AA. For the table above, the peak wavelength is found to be 6622.66 AA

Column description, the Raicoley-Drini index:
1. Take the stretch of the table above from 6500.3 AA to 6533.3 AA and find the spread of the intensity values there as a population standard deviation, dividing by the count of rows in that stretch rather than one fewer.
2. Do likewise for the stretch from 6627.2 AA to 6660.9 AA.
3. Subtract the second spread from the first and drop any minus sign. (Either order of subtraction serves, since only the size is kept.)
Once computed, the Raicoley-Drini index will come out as 0.14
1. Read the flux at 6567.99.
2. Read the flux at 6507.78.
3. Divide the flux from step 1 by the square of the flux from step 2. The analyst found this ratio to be 0.032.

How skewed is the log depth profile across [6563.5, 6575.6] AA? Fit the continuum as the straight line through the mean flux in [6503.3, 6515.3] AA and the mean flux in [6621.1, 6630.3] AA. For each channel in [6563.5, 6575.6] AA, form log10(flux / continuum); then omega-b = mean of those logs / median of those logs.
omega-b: 0.99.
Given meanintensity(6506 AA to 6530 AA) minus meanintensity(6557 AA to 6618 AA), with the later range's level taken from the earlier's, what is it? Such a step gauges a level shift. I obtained 2.0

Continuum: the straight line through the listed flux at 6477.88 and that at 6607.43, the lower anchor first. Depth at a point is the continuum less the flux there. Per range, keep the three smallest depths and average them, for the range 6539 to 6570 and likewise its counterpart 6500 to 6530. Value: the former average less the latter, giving 0.43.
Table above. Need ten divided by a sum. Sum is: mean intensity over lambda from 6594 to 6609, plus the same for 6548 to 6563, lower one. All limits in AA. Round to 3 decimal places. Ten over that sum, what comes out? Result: 0.207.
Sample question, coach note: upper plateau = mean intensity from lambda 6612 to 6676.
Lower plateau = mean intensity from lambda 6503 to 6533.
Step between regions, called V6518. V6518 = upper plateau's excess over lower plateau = -0.8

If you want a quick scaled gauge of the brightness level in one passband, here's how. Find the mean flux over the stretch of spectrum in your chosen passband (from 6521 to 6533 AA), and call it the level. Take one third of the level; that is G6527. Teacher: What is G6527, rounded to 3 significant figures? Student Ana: 8.52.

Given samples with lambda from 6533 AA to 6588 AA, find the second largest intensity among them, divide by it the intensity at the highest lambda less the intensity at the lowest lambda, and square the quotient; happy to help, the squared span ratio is 0.0016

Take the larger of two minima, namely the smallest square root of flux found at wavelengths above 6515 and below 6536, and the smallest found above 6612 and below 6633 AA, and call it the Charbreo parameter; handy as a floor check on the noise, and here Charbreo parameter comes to 5.03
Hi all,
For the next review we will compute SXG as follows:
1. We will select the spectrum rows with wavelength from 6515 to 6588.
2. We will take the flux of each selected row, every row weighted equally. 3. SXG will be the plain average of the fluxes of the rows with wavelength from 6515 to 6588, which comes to 24.2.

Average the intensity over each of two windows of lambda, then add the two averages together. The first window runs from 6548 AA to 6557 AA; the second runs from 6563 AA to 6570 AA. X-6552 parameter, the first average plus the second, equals 46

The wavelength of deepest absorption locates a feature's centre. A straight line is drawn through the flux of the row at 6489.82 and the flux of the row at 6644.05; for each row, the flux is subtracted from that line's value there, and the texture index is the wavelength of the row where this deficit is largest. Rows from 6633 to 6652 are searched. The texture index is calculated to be 6634.87 AA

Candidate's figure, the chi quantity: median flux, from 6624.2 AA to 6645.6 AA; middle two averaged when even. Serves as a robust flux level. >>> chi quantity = 24.47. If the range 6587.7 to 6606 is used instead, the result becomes 24.49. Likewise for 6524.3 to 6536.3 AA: 25.49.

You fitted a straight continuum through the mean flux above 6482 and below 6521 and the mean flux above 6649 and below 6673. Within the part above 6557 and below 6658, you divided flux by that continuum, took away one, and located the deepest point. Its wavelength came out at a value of 6564.97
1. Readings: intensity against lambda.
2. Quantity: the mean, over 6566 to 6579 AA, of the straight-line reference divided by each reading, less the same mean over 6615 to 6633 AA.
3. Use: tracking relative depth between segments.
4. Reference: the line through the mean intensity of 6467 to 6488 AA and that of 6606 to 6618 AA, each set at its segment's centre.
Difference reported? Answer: 0.11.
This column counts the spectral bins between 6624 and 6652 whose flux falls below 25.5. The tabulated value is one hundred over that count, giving 11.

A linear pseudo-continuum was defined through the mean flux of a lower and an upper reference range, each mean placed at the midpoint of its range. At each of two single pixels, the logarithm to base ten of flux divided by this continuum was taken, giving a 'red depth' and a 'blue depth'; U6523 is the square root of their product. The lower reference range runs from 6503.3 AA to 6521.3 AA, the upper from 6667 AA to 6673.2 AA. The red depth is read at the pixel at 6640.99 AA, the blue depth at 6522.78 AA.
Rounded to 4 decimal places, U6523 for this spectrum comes 0.0051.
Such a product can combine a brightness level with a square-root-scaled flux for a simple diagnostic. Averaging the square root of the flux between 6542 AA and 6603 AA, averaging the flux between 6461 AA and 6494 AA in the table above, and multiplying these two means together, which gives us 124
